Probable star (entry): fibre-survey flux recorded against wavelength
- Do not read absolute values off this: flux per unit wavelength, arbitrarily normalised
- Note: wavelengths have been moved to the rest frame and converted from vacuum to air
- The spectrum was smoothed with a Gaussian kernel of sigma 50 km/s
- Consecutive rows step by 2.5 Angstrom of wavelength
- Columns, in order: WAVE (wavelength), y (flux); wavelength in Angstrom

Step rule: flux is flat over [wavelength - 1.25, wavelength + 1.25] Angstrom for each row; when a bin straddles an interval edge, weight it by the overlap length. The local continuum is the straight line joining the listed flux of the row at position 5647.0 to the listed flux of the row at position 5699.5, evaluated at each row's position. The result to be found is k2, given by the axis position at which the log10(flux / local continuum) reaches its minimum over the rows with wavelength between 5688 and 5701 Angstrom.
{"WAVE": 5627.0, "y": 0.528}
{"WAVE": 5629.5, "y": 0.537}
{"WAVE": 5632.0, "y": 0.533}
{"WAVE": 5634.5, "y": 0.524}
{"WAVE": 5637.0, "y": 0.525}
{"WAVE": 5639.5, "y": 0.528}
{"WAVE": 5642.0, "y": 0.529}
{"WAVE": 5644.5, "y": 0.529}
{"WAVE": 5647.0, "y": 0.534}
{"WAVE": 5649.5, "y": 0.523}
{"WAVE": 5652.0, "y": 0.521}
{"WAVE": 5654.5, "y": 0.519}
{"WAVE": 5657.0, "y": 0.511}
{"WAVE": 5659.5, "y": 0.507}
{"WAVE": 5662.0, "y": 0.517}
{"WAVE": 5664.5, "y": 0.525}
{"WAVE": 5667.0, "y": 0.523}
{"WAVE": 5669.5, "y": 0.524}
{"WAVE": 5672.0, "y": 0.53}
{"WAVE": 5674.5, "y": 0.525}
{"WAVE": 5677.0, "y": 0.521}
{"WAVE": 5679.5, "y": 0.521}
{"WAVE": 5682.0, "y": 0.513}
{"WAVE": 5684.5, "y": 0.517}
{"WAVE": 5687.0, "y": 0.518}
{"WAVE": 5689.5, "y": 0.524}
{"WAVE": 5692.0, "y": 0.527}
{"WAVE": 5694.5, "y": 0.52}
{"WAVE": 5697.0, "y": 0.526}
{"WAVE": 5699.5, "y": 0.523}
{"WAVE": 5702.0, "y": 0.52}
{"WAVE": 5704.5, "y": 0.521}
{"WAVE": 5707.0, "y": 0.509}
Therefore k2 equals 5694.5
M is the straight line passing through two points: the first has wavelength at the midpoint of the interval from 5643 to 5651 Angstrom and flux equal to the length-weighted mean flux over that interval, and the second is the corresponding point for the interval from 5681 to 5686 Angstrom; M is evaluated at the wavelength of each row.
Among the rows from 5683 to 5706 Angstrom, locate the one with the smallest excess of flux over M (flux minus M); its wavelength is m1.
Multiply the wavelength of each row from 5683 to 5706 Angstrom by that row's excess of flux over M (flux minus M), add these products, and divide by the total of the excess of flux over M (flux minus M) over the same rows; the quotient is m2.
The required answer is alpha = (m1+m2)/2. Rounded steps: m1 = 5684.5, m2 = 5696.4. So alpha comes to 5690.5 Angstrom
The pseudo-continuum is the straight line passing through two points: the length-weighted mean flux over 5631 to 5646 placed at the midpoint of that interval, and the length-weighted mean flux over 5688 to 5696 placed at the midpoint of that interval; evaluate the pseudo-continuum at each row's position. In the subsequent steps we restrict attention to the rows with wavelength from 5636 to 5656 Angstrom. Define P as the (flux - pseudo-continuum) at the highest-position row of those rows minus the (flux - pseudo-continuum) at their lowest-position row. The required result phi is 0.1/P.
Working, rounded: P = -0.005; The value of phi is -22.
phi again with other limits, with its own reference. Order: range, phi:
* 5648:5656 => -28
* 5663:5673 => 18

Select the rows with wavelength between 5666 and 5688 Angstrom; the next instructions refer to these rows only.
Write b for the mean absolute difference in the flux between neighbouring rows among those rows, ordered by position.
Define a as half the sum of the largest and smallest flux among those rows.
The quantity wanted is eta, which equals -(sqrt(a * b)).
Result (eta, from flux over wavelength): -0.0435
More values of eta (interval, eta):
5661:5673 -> -0.0472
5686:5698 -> -0.0536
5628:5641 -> -0.0475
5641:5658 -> -0.0494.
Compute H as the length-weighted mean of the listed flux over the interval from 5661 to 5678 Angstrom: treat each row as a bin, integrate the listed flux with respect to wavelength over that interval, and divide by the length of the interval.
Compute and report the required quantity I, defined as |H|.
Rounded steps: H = 0.5237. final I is 0.524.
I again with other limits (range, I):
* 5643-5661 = 0.521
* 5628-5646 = 0.529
